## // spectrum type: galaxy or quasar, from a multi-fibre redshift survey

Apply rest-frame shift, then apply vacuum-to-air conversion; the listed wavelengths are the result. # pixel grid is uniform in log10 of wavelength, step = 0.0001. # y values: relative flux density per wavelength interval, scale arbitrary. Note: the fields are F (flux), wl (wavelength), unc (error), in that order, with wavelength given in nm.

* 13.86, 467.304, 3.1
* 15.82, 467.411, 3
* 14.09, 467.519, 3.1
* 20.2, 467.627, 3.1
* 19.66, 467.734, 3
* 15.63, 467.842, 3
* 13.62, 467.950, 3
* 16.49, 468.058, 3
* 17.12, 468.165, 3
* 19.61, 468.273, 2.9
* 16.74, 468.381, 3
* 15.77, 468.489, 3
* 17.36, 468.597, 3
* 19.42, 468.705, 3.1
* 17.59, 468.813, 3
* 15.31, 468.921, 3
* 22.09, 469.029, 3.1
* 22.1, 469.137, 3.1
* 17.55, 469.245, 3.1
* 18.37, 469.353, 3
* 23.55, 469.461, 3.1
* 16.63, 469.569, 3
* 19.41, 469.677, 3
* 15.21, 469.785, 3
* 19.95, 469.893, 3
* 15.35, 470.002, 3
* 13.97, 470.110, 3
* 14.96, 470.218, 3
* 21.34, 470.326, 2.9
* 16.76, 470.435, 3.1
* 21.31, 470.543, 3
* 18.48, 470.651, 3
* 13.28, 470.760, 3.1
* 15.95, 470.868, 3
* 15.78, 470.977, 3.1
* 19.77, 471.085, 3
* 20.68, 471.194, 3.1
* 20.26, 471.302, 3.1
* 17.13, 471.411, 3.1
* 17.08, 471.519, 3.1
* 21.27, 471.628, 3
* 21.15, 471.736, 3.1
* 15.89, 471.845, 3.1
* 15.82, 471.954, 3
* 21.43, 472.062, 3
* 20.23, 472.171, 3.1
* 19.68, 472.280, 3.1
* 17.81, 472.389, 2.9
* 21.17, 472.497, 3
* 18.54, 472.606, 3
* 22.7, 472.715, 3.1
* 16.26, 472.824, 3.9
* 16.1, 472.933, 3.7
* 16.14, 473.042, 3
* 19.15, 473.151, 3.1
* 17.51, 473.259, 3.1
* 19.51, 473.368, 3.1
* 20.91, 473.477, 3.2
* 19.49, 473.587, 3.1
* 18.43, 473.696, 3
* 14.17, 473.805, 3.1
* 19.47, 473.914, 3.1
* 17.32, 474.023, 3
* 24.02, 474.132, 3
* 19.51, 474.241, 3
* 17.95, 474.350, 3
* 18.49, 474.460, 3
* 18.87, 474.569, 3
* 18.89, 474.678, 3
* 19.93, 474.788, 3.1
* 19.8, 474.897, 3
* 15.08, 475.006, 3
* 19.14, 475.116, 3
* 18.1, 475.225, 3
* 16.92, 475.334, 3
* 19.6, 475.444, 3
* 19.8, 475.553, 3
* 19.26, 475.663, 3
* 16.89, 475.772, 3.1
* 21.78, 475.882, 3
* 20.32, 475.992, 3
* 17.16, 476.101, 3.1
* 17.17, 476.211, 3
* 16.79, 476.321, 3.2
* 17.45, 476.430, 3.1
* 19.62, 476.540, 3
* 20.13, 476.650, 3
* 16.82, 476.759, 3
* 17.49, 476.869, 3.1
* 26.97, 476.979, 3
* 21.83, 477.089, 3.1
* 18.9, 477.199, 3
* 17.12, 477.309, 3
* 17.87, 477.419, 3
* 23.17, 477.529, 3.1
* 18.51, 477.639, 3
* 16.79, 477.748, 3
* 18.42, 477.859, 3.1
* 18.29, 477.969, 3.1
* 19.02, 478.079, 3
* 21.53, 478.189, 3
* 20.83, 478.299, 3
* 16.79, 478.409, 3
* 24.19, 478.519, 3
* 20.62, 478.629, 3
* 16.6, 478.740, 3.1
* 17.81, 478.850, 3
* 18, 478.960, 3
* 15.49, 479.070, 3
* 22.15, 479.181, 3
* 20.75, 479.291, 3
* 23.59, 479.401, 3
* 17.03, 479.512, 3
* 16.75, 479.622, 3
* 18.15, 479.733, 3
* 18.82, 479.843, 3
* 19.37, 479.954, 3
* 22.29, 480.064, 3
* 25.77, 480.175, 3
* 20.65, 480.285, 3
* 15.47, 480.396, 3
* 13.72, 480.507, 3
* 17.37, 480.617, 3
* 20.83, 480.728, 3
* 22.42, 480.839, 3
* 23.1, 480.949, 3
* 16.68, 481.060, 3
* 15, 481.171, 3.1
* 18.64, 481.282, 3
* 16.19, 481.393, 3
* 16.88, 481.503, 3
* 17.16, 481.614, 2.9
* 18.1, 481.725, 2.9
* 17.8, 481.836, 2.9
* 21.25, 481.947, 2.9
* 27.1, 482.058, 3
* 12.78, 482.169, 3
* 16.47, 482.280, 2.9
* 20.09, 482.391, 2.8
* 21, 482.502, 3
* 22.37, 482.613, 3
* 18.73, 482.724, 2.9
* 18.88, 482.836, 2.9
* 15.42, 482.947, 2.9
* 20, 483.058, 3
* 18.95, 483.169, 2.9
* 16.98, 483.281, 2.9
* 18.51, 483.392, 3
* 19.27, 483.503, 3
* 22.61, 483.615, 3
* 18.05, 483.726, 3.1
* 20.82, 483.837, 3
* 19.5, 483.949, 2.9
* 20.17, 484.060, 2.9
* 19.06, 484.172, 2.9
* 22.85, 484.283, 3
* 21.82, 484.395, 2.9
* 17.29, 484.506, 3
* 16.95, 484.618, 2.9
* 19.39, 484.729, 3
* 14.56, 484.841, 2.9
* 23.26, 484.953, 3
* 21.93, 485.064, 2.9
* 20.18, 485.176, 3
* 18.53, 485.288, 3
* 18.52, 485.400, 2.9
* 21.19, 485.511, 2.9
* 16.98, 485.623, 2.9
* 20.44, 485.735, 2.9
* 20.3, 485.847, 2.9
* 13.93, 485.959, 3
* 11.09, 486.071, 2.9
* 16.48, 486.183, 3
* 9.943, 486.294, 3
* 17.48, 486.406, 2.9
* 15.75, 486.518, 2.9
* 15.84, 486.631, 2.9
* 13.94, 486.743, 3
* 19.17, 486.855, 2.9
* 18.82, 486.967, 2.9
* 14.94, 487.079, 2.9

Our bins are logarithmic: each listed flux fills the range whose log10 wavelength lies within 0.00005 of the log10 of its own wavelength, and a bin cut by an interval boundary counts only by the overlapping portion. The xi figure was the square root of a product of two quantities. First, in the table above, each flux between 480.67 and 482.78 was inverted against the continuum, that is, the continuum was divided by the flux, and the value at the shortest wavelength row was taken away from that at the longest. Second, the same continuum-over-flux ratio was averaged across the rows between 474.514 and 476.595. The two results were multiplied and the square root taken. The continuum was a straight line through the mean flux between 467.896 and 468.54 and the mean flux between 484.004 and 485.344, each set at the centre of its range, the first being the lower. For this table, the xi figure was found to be 0.34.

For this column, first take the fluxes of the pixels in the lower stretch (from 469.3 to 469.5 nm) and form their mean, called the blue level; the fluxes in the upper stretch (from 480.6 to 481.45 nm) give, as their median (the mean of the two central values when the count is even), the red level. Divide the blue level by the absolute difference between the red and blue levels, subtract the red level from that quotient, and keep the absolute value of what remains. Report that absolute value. 11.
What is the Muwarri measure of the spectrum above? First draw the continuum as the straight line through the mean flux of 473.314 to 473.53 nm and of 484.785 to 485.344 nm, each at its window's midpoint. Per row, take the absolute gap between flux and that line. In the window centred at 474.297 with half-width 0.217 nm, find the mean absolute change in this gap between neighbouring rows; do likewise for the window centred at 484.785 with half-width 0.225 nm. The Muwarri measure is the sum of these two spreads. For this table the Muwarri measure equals 4.7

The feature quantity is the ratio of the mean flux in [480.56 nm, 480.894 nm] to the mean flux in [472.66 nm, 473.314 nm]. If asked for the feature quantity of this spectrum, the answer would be 1.12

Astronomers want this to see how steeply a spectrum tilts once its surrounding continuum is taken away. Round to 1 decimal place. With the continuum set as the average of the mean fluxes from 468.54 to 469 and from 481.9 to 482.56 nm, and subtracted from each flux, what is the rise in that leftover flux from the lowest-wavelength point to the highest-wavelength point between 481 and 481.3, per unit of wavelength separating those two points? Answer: 8.8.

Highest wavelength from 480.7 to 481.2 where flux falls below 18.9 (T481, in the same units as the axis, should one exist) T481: 481.171 nm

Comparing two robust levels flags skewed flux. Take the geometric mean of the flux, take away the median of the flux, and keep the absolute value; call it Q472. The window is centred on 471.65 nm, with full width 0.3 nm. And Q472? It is 1.4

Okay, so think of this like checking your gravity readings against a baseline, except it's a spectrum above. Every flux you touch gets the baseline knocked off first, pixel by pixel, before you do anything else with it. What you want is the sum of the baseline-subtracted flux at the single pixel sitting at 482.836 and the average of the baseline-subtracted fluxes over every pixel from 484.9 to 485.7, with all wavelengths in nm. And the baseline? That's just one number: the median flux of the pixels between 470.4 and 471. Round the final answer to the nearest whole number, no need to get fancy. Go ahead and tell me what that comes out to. 6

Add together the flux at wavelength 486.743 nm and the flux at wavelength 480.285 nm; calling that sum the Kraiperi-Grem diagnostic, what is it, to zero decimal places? 35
